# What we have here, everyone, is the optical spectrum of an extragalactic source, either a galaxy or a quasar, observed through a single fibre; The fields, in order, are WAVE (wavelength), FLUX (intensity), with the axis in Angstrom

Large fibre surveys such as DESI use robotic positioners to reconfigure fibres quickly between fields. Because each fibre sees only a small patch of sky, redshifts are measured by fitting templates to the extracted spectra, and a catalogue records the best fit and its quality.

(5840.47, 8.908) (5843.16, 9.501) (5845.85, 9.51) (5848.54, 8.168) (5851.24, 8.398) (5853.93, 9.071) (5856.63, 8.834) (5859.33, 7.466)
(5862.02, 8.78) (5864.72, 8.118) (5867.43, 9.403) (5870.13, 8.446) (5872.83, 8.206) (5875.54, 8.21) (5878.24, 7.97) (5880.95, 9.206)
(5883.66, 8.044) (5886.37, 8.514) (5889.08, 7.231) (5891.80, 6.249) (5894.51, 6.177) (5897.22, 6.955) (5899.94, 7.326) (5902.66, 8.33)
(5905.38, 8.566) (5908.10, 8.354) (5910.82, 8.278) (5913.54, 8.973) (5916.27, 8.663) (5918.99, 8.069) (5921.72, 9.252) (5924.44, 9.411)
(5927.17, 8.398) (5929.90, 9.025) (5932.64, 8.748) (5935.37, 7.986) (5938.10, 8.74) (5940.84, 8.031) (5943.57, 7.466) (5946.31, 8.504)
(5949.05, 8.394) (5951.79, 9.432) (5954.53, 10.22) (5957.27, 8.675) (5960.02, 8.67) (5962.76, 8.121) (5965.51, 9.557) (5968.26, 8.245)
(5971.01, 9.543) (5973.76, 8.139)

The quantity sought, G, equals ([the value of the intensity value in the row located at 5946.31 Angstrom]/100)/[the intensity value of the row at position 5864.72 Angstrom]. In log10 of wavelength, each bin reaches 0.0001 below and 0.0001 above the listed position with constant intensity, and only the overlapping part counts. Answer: 0.0105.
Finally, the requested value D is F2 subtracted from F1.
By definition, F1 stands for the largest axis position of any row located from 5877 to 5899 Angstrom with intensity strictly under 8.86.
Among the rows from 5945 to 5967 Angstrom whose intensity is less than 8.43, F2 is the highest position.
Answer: -65.5 Angstrom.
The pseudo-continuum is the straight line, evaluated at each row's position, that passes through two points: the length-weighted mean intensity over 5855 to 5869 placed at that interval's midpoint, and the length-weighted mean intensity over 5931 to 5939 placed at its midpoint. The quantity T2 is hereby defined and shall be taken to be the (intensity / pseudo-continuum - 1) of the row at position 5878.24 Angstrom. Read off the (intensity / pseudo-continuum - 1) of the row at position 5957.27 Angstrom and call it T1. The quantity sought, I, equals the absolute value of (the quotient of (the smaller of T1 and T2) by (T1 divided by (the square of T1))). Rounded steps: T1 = 0.02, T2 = -0.06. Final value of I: 0.001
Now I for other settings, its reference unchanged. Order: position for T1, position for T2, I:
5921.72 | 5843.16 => 0.008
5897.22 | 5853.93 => 0.033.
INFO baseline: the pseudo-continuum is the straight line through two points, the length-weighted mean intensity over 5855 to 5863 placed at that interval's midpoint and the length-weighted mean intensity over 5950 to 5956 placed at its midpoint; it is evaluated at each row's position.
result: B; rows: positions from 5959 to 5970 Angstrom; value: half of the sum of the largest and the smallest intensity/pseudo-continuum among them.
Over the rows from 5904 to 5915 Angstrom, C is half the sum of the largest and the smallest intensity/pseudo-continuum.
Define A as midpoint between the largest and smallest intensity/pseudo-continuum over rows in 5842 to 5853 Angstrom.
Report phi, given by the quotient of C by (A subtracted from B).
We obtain -5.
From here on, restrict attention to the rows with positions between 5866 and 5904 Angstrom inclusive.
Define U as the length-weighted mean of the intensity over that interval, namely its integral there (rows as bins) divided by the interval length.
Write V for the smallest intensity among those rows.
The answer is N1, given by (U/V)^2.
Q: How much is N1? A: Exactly 1.6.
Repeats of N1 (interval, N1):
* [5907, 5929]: 1.2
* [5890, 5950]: 1.7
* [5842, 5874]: 1.3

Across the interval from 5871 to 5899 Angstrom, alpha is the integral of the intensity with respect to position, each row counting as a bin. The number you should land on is 215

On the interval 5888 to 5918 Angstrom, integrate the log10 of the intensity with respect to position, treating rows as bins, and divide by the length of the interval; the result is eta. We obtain 0.886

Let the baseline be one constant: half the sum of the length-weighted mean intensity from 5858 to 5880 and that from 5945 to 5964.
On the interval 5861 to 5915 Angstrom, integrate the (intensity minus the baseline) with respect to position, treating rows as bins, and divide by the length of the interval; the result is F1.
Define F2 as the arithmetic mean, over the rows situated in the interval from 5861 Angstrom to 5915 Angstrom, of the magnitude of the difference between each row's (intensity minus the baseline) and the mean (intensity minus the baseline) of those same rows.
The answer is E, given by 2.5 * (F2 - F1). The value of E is 3.0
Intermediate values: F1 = -0.54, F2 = 0.65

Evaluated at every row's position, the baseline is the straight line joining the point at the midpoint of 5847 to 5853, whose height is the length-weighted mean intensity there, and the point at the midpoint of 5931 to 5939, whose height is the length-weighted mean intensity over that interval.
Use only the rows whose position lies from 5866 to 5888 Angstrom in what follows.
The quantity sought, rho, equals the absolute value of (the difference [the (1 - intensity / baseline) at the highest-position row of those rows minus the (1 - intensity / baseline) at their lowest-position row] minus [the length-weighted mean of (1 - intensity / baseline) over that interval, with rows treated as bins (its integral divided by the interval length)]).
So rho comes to 0.117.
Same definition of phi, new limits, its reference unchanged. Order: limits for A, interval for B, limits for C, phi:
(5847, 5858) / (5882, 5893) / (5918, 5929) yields -5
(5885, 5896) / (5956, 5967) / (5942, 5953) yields 14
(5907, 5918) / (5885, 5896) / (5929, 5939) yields -8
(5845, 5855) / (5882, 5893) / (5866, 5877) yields -4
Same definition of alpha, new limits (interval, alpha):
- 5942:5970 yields 245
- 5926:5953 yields 229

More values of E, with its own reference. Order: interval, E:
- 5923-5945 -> 1.6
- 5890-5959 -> 2.4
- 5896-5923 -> 2.1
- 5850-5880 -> 1.4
